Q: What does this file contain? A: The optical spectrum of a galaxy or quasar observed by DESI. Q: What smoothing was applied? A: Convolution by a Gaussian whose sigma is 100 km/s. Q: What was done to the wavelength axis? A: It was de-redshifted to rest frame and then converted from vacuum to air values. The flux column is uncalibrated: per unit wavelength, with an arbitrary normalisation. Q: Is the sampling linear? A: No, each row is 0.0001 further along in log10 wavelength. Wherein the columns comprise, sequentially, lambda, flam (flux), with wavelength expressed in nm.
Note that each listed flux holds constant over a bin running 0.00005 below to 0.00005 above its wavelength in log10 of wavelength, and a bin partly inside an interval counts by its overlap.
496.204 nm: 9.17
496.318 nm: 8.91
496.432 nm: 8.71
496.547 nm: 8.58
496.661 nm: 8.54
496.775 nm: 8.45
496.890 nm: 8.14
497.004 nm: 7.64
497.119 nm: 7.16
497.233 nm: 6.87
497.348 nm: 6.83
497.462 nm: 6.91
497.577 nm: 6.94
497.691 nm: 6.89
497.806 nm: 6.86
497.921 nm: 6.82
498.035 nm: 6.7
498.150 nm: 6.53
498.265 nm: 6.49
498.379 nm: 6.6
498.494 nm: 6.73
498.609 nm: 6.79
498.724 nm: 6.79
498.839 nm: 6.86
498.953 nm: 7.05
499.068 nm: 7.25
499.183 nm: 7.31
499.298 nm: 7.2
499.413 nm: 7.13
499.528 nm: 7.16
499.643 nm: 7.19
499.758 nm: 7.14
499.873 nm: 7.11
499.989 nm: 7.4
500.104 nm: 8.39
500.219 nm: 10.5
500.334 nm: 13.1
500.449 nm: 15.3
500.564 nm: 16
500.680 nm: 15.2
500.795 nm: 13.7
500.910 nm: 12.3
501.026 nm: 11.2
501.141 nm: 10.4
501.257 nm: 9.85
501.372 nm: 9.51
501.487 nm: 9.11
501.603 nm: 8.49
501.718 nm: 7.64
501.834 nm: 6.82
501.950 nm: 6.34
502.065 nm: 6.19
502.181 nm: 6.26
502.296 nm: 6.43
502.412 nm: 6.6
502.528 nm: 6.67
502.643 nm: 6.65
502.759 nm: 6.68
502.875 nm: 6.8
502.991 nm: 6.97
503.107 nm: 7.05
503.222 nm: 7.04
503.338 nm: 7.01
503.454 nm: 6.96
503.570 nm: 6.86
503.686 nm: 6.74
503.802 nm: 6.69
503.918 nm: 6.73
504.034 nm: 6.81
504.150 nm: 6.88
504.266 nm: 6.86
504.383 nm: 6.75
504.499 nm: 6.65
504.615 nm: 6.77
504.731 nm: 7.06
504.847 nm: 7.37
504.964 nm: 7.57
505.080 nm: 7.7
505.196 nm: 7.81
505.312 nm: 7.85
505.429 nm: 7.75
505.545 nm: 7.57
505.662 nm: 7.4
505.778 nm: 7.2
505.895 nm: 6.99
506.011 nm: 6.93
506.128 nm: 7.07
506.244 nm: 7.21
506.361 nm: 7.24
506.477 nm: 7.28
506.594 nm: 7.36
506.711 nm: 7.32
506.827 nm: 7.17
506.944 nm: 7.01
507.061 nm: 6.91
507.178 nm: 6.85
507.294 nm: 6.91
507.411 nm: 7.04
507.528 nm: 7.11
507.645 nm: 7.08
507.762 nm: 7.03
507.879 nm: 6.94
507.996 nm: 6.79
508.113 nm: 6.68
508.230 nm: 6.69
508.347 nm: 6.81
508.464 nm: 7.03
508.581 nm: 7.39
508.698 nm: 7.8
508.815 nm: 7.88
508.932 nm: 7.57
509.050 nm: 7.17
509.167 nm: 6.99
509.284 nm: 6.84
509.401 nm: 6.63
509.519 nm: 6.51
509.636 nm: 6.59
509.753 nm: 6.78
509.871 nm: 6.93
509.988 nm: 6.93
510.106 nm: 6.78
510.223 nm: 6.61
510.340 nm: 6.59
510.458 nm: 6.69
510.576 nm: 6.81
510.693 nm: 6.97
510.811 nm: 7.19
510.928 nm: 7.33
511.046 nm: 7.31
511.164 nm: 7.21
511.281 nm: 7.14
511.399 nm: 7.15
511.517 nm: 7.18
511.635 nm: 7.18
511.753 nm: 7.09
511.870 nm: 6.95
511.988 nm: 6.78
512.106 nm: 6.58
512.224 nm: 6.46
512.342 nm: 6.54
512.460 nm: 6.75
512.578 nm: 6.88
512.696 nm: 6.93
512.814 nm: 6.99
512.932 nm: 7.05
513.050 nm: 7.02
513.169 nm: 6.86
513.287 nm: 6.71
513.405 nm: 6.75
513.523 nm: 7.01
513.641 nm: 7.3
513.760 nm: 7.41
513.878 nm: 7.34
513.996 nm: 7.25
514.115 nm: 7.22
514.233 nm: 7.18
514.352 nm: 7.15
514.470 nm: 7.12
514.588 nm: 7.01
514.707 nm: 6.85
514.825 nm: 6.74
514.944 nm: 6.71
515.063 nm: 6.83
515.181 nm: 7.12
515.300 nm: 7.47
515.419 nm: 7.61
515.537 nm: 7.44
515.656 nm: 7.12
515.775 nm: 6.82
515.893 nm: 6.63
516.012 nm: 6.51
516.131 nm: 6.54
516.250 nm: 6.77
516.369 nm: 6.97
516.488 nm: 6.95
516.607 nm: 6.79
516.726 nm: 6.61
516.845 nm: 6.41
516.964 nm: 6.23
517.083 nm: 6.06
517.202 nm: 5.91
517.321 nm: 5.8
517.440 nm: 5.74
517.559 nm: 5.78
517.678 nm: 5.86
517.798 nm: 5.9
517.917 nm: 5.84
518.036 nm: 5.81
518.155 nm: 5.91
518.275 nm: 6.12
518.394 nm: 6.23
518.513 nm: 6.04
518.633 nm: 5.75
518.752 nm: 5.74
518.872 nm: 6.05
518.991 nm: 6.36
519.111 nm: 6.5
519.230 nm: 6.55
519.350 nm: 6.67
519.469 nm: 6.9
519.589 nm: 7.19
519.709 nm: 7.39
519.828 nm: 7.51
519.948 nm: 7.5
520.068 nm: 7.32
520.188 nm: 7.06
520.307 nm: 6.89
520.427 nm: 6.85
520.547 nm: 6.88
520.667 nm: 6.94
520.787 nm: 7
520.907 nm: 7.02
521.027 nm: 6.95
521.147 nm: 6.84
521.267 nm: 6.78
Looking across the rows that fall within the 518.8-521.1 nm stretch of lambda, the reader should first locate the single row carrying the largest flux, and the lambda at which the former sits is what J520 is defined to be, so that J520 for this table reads 519.828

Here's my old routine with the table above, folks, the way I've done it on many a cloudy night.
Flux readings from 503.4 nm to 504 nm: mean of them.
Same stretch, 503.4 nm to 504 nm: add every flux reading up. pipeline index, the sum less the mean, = 27.2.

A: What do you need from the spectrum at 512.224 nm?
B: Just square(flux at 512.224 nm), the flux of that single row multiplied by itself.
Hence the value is 42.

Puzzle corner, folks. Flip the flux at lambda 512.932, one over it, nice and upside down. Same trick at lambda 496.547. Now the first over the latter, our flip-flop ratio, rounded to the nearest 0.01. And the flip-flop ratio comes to 1.22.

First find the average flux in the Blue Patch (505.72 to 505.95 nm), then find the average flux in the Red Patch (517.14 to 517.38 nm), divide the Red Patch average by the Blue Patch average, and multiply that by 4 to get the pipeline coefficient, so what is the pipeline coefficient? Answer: 3.3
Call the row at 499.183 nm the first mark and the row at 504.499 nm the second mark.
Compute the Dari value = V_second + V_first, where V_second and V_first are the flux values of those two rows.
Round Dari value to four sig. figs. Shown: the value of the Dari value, 13.96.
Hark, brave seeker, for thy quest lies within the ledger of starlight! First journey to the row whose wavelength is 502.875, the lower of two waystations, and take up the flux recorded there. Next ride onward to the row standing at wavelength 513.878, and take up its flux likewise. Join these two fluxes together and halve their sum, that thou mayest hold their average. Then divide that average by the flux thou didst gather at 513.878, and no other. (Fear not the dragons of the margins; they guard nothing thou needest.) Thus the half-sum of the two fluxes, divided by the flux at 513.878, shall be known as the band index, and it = 0.96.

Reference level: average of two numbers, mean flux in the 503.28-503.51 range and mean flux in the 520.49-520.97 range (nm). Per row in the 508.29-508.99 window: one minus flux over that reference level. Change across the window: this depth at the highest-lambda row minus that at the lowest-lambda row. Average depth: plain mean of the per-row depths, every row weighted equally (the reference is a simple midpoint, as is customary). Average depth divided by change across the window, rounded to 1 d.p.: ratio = 0.6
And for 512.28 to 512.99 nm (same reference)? -0.2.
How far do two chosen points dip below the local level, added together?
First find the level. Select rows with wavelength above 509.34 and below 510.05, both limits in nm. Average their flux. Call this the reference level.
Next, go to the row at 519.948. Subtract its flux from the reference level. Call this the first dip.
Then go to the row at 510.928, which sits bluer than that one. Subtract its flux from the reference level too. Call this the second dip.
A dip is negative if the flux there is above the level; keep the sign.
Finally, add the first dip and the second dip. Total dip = -1.4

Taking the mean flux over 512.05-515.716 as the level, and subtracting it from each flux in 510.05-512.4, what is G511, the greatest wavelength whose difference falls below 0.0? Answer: 512.342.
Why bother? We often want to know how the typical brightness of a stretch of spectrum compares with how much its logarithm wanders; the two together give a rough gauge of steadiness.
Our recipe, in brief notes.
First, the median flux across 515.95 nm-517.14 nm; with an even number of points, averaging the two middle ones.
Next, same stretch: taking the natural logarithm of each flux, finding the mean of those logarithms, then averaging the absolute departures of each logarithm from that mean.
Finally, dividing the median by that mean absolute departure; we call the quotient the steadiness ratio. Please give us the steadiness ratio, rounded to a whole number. 184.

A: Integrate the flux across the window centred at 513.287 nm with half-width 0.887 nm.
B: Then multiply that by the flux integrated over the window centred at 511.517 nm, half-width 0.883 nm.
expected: 154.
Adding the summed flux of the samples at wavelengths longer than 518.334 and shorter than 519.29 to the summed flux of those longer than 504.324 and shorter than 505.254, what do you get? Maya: 107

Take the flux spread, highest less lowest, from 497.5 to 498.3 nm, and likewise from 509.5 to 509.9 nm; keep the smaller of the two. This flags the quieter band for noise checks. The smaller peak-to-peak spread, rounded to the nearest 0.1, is 0.4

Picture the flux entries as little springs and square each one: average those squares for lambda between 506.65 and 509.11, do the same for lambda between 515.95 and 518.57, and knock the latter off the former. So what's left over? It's 12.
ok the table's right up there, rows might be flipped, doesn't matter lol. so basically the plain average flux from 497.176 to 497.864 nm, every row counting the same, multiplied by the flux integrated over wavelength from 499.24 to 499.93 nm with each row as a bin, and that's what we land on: 34.0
